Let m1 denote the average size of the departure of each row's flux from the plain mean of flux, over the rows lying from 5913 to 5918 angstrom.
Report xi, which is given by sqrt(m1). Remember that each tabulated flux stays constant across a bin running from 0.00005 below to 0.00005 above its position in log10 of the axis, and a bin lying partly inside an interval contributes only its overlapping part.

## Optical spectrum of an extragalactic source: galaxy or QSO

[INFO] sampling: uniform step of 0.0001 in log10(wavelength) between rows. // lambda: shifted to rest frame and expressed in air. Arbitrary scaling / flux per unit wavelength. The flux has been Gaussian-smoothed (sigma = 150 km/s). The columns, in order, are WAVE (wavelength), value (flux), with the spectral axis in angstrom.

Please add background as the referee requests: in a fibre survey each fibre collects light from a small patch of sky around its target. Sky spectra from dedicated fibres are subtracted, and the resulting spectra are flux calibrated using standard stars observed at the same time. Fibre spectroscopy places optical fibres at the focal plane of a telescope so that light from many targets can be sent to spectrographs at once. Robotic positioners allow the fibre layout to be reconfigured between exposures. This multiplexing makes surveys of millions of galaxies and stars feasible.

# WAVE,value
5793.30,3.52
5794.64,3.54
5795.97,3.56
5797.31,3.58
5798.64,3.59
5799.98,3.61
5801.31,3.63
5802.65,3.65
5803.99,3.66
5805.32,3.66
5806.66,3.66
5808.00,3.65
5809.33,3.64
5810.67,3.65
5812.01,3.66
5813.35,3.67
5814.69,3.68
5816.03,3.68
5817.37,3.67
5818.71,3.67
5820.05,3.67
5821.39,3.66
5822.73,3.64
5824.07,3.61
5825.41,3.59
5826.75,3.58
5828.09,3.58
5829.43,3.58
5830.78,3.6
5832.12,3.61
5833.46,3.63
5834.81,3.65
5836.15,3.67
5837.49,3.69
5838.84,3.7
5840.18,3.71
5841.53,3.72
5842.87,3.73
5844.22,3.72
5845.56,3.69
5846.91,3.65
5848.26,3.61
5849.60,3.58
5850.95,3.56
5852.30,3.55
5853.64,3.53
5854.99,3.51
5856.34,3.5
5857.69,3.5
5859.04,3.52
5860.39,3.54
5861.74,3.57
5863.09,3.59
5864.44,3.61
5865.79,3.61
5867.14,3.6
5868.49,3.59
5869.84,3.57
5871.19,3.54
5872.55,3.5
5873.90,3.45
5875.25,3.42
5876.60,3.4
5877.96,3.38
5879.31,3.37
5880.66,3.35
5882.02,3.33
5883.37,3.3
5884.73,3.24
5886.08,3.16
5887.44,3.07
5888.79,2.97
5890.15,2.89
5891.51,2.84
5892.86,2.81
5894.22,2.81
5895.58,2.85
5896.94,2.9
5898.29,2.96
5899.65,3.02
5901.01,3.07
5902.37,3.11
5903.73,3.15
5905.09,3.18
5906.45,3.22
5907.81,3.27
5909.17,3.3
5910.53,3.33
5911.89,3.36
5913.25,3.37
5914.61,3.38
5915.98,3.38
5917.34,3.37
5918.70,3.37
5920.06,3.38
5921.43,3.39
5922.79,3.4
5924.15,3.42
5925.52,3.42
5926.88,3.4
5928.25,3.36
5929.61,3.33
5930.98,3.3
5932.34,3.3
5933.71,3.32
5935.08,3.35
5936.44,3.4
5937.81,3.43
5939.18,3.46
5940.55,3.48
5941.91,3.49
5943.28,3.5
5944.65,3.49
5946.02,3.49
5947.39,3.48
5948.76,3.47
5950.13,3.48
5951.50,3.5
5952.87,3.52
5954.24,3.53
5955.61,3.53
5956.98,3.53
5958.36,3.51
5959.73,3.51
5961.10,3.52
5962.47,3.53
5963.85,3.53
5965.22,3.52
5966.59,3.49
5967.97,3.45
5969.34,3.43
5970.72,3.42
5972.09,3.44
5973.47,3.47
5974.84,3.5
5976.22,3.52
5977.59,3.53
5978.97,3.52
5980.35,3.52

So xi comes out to 0.07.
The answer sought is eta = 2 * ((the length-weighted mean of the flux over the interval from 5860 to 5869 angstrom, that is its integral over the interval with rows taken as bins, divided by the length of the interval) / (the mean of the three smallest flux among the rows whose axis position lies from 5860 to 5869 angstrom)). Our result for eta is 2.01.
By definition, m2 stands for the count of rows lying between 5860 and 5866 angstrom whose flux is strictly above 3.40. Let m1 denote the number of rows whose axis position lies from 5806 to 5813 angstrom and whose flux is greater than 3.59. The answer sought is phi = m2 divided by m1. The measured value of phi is 1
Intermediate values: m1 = 5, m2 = 5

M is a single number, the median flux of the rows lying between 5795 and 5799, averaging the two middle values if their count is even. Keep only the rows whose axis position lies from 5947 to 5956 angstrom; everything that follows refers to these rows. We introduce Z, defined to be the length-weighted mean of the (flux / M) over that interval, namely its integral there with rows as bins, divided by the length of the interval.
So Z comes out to 0.98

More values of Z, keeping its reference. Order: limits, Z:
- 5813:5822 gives 1.03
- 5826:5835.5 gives 1.01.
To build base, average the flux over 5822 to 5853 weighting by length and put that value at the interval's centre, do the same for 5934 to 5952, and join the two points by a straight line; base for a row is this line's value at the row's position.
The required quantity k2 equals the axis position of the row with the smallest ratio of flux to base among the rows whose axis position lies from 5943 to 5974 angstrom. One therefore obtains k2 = 5970.72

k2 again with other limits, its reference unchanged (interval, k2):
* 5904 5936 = 5905.09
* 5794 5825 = 5794.64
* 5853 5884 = 5883.37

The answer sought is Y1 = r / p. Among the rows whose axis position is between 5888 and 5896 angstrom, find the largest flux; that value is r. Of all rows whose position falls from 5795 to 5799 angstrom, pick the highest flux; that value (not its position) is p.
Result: 0.83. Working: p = 3.59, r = 2.97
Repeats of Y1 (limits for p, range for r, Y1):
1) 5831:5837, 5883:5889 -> 0.90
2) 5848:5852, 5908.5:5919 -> 0.94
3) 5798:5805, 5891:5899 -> 0.81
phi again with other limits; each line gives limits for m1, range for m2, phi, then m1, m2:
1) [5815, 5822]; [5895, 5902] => 0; 5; 0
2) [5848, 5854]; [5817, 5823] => 5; 1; 5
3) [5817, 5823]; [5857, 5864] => 1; 5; 5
